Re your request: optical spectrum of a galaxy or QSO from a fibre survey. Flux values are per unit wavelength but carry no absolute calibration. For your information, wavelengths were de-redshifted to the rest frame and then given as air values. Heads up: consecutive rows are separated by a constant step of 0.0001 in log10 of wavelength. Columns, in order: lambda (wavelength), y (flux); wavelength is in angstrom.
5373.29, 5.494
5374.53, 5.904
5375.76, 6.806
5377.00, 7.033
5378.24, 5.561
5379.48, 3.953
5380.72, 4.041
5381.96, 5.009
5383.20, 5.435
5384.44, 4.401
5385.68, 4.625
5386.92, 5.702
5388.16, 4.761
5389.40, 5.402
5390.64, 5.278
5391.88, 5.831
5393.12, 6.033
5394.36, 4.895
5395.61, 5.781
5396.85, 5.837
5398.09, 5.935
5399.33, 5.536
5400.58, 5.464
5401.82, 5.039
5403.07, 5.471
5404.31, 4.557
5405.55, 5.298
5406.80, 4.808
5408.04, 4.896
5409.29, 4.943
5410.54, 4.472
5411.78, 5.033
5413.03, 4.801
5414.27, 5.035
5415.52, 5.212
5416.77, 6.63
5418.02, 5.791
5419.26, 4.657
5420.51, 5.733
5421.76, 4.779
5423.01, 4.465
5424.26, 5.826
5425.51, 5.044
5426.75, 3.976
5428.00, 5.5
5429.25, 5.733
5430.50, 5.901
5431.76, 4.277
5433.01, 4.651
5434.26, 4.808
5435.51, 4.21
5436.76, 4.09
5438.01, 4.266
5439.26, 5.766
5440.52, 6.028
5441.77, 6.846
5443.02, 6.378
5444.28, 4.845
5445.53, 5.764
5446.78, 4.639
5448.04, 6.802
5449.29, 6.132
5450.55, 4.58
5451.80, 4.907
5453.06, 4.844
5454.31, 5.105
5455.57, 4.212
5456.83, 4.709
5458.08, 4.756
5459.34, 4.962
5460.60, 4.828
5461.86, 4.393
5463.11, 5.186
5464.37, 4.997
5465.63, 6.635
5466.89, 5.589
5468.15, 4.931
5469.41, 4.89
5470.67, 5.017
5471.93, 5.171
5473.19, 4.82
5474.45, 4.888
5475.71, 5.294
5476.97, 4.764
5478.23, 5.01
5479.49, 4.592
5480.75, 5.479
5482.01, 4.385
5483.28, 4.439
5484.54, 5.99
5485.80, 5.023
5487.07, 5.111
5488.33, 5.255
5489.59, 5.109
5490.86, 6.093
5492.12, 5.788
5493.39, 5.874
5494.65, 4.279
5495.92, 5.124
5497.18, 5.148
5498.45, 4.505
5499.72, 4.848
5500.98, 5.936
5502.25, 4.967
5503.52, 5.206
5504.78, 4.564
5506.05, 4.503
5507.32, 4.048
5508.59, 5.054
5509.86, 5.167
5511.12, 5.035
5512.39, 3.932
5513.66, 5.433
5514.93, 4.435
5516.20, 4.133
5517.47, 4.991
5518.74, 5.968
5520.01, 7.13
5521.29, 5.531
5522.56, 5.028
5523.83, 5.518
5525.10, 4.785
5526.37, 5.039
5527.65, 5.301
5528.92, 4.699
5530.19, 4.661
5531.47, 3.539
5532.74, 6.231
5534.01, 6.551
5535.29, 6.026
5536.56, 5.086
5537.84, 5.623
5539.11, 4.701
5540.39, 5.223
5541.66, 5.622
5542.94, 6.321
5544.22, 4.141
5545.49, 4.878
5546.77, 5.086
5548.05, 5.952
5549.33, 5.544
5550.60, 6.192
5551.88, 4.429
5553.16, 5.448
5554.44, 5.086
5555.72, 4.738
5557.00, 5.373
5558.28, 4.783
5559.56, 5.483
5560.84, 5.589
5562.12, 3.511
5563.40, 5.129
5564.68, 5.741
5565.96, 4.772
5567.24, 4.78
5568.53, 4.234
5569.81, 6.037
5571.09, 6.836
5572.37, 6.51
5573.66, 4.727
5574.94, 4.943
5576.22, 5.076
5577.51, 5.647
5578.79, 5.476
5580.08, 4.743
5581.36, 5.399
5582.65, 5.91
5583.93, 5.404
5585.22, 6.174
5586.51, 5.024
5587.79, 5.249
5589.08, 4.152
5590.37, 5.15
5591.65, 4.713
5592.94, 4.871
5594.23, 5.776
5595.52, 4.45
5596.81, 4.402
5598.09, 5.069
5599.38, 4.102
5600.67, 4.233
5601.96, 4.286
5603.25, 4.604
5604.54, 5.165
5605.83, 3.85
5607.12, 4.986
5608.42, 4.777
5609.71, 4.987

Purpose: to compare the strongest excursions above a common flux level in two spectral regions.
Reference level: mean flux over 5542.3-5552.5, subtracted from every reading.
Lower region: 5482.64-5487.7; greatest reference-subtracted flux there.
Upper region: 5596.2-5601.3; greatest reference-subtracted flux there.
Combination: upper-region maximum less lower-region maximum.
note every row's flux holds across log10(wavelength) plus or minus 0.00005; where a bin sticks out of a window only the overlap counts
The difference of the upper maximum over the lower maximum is -0.9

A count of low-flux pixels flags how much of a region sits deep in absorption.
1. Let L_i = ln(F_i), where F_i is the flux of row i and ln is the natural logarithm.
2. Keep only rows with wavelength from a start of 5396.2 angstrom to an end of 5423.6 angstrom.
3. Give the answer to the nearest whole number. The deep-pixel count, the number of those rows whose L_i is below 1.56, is 4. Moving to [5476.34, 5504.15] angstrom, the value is 5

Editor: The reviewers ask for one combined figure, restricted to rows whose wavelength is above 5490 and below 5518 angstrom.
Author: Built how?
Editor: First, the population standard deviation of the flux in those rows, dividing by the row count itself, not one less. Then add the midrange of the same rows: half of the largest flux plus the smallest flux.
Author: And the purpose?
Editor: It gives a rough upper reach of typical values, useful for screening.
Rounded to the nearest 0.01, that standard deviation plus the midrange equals 5.62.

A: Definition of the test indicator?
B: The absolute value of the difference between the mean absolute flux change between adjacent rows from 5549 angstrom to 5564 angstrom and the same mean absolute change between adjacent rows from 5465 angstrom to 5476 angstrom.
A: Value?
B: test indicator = 0.54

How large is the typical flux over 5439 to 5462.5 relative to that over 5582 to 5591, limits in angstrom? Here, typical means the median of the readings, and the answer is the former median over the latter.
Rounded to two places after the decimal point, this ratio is 0.93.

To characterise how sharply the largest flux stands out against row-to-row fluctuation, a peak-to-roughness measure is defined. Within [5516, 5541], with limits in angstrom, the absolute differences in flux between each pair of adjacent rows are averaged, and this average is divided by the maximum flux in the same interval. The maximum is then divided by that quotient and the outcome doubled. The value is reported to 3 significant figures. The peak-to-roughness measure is 128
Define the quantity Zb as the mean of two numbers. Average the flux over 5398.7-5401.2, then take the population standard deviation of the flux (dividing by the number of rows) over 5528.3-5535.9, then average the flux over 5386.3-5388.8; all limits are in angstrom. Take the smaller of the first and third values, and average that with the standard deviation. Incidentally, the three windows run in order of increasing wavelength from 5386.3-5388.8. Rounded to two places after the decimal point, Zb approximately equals 3.15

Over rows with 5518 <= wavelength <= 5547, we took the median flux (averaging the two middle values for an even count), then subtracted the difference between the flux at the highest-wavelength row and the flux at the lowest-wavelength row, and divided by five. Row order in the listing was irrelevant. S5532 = 1.22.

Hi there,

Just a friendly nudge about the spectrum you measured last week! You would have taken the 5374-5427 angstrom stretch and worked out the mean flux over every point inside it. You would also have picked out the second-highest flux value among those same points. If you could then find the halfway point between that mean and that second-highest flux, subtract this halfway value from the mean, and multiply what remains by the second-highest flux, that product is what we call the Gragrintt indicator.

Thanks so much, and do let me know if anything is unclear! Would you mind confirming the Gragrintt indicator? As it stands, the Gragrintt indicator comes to -5.3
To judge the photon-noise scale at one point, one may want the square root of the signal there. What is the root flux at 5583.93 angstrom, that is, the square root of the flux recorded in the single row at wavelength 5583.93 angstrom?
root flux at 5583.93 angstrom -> 2.32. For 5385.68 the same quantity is 2.15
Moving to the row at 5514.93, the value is 2.11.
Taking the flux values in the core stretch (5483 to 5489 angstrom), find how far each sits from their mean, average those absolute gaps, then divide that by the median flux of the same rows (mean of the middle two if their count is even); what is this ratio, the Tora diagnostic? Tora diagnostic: 0.072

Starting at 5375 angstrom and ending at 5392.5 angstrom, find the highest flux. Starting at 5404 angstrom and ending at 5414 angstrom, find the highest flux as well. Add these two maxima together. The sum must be 12.3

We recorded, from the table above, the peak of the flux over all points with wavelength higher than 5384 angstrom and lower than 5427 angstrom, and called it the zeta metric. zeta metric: 6.63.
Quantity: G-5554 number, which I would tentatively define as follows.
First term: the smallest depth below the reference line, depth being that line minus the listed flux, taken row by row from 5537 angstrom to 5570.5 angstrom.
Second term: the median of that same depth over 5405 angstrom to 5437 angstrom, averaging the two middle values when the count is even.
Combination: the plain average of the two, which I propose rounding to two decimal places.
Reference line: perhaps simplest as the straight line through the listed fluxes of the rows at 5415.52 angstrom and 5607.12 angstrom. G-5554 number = -0.48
